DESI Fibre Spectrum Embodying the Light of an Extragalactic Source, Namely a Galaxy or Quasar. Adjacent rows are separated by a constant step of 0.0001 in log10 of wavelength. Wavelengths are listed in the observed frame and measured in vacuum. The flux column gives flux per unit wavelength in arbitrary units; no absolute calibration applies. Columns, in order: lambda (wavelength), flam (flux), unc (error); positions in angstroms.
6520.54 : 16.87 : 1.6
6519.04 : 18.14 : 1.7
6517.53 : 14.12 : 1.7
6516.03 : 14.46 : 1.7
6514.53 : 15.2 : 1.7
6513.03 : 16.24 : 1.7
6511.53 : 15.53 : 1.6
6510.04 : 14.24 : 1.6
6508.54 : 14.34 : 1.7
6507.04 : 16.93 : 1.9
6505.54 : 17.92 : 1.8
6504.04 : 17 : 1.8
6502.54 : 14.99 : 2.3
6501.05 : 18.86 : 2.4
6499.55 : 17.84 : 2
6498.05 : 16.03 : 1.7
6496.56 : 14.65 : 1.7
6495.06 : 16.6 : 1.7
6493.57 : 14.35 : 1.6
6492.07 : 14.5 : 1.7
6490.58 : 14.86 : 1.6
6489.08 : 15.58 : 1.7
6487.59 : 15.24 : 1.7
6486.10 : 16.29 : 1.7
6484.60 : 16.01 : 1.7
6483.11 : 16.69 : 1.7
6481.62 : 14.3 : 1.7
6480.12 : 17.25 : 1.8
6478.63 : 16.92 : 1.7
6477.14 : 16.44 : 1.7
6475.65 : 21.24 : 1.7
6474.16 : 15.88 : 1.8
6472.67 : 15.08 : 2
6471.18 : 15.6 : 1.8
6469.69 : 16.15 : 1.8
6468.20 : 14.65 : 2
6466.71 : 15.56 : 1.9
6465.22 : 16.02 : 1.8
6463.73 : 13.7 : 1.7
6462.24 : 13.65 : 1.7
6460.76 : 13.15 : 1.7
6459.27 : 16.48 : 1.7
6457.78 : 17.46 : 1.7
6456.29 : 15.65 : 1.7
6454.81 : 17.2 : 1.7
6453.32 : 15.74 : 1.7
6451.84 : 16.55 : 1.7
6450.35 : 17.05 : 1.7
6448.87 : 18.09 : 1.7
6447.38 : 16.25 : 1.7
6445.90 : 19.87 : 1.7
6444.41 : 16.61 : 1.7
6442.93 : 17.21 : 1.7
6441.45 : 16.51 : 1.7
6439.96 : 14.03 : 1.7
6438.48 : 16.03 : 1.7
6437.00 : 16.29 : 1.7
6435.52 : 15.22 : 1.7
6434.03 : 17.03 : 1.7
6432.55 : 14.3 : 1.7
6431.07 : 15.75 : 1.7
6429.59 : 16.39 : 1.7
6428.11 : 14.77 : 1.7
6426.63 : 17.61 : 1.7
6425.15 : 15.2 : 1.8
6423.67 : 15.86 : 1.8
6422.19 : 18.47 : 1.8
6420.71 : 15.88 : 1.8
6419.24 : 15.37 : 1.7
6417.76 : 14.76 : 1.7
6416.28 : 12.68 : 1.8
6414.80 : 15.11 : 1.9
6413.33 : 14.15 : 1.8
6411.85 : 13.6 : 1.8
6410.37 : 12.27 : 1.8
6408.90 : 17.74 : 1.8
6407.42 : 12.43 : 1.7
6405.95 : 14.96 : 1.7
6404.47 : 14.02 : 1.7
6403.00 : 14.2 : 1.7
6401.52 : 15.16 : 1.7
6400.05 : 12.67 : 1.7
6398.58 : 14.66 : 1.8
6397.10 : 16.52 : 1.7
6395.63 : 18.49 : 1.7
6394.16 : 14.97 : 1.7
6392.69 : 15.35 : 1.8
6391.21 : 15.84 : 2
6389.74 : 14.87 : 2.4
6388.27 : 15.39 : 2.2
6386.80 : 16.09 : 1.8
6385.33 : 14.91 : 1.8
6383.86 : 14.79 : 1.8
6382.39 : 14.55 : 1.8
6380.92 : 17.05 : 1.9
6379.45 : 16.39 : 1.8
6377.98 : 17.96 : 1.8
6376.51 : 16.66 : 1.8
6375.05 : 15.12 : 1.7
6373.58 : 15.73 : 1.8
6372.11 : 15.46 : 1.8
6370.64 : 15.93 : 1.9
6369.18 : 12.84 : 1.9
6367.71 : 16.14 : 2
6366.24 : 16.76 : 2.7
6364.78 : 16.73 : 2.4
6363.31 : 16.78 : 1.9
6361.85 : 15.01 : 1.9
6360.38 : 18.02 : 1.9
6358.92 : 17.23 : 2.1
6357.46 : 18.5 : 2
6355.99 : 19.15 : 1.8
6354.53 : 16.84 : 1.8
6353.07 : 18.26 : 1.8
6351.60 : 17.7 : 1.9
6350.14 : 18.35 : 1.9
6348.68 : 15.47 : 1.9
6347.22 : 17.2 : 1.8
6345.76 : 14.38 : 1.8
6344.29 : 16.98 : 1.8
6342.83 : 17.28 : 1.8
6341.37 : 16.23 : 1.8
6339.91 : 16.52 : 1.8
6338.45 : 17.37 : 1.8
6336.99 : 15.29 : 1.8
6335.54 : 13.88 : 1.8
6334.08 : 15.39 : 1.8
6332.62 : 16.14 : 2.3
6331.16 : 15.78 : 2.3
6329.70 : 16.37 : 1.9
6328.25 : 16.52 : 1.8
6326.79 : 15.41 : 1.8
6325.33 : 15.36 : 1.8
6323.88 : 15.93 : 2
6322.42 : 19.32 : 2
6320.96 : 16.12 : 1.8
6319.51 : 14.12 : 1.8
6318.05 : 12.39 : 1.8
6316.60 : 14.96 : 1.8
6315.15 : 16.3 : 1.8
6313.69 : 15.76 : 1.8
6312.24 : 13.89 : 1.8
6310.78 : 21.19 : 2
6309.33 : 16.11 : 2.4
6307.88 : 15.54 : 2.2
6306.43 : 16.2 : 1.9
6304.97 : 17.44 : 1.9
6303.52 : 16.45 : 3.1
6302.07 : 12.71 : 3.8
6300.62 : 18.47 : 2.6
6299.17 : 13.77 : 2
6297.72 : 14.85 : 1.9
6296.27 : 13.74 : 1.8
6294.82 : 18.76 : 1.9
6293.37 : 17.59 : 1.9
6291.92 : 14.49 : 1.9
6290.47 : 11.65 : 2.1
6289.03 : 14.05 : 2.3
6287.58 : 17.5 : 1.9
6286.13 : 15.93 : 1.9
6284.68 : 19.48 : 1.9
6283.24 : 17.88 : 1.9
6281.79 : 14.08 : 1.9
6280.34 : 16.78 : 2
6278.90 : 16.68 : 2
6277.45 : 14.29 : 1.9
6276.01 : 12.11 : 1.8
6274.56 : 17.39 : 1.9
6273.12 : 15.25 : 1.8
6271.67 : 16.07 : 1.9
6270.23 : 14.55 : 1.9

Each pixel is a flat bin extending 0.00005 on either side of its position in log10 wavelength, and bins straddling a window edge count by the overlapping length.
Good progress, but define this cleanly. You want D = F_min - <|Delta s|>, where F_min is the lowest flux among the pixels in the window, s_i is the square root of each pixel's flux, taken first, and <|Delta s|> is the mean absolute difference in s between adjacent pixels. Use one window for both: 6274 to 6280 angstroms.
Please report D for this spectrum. 11.7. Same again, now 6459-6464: 13.0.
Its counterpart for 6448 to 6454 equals 15.6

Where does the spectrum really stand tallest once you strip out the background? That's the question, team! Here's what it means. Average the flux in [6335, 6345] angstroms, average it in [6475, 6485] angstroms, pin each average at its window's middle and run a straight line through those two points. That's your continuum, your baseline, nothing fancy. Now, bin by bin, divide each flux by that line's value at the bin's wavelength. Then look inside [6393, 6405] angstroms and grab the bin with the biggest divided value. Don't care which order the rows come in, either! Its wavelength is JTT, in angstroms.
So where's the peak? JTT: 6395.63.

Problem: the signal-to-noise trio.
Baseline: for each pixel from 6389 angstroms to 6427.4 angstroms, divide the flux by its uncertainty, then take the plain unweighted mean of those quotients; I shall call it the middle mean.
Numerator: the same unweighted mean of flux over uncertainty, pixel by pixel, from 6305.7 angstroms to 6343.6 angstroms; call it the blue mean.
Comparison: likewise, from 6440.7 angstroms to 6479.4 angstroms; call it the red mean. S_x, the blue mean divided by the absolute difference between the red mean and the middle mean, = 9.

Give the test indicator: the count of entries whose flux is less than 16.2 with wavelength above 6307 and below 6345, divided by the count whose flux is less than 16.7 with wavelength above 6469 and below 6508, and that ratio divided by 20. 0.044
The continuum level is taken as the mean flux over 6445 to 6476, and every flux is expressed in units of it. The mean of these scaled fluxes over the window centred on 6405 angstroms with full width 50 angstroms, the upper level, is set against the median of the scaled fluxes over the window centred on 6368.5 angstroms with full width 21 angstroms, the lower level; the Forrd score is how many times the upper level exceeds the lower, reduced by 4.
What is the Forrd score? -3.073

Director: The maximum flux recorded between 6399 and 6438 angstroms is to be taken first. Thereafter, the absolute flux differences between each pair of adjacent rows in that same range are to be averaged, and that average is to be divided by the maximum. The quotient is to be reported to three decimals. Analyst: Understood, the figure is 0.101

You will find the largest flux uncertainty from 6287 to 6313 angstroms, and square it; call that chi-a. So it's 14.4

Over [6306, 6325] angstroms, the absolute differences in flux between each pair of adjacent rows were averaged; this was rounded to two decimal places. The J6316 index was 2.52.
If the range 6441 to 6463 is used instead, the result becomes 1.57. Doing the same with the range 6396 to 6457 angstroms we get 1.77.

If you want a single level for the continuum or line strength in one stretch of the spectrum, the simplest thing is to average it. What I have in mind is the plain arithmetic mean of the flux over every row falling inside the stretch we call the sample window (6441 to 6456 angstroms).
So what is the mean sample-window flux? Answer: 17.1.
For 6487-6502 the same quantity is 15.9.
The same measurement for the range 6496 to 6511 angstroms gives 16.3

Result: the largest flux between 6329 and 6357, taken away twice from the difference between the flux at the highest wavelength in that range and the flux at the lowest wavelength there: -35.5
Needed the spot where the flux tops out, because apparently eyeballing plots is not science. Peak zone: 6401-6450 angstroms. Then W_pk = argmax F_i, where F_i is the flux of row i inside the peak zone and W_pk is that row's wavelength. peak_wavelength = 6445.90 angstroms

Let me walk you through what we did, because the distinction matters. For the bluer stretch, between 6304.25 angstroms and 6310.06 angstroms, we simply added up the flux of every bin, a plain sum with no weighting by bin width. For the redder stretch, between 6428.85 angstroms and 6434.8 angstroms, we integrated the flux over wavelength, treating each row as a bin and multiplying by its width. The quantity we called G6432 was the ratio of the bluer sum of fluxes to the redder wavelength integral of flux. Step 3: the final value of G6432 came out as 0.69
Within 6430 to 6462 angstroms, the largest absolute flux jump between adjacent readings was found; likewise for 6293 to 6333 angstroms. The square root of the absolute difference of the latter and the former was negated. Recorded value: -1.9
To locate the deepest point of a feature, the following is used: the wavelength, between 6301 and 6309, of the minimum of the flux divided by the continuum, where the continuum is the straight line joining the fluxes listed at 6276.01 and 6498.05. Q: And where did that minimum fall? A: 6302.07 angstroms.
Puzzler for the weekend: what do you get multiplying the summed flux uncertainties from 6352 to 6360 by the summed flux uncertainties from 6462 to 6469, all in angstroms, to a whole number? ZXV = 86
